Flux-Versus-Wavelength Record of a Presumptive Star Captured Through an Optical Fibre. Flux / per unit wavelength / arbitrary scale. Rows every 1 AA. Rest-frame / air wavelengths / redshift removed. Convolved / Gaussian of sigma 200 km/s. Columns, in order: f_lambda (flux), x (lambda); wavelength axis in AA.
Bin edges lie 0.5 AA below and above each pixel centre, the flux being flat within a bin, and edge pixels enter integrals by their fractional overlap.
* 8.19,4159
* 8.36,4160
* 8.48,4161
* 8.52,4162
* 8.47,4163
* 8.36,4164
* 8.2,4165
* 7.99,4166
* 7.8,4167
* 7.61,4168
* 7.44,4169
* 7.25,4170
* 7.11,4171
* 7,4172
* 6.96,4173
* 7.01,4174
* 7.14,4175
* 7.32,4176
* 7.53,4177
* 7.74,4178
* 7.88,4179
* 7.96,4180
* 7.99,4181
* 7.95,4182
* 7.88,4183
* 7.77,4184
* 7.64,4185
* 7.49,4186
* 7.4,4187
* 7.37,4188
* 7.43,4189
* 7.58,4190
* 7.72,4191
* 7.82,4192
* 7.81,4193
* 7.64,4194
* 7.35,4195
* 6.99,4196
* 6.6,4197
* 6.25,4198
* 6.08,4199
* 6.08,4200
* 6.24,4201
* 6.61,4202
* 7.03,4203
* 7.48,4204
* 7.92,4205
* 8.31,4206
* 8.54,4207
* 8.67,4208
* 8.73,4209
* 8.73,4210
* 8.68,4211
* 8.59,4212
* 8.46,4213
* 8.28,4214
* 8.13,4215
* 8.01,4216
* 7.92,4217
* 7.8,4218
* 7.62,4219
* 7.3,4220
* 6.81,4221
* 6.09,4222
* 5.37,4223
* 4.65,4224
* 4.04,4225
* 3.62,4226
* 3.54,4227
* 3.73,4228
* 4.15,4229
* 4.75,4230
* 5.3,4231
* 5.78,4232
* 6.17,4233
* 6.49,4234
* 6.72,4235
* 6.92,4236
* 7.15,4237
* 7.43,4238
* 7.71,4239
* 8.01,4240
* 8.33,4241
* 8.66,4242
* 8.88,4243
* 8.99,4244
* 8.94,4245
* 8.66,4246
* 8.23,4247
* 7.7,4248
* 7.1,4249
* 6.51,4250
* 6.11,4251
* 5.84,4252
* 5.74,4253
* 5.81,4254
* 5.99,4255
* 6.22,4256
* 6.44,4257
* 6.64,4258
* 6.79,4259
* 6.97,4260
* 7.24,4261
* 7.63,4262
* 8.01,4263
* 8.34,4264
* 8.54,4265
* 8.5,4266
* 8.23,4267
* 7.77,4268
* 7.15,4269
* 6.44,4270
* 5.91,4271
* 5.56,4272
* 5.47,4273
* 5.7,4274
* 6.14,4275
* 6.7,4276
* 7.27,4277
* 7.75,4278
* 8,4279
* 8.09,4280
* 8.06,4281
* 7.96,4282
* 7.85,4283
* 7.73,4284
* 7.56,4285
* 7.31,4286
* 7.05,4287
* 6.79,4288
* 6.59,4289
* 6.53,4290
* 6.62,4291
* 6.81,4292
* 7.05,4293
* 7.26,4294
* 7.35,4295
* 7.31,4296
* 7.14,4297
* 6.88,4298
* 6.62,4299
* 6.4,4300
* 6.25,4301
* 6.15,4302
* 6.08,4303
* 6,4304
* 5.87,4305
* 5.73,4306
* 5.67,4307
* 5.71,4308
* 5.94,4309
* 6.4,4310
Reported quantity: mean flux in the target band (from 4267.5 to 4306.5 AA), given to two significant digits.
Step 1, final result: 6.8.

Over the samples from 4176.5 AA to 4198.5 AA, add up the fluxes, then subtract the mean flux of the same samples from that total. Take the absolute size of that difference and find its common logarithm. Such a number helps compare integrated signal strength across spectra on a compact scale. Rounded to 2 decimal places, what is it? 2.20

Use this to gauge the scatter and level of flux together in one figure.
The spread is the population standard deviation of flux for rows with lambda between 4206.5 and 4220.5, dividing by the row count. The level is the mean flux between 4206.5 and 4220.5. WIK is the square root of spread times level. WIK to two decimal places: 1.91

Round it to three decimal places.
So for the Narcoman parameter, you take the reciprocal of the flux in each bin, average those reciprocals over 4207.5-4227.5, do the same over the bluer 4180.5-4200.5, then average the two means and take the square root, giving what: 0.382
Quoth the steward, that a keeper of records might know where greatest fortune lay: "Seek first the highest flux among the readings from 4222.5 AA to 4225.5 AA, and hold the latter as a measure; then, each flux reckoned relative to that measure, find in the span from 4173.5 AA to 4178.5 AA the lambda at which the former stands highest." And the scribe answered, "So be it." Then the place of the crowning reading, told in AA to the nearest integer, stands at 4178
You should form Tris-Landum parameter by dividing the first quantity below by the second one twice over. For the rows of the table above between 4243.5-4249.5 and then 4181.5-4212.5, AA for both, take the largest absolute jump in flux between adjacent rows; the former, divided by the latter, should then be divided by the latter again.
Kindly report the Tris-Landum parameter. 3.0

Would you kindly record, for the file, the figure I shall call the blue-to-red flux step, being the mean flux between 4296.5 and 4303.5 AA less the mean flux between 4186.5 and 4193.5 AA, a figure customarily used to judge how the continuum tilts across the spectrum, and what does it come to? -1.1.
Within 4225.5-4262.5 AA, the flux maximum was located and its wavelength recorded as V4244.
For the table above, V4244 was 4244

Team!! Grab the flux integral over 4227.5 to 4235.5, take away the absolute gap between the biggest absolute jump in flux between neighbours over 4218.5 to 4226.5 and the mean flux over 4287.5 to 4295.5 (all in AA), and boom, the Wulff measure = 37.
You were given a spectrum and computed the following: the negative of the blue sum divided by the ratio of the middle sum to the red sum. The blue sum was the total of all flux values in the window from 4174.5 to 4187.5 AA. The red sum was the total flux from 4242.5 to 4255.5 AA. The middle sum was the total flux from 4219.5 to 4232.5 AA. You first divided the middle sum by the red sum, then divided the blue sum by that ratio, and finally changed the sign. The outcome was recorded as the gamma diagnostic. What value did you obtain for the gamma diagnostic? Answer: -145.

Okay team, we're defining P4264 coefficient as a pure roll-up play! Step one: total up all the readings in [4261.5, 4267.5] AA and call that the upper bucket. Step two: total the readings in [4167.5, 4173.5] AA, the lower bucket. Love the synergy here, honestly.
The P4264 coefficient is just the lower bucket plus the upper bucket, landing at 93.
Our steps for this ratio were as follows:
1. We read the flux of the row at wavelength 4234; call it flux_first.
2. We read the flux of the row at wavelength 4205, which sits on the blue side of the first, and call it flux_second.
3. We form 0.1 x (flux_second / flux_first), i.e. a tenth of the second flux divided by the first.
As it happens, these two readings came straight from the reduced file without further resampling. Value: 0.122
